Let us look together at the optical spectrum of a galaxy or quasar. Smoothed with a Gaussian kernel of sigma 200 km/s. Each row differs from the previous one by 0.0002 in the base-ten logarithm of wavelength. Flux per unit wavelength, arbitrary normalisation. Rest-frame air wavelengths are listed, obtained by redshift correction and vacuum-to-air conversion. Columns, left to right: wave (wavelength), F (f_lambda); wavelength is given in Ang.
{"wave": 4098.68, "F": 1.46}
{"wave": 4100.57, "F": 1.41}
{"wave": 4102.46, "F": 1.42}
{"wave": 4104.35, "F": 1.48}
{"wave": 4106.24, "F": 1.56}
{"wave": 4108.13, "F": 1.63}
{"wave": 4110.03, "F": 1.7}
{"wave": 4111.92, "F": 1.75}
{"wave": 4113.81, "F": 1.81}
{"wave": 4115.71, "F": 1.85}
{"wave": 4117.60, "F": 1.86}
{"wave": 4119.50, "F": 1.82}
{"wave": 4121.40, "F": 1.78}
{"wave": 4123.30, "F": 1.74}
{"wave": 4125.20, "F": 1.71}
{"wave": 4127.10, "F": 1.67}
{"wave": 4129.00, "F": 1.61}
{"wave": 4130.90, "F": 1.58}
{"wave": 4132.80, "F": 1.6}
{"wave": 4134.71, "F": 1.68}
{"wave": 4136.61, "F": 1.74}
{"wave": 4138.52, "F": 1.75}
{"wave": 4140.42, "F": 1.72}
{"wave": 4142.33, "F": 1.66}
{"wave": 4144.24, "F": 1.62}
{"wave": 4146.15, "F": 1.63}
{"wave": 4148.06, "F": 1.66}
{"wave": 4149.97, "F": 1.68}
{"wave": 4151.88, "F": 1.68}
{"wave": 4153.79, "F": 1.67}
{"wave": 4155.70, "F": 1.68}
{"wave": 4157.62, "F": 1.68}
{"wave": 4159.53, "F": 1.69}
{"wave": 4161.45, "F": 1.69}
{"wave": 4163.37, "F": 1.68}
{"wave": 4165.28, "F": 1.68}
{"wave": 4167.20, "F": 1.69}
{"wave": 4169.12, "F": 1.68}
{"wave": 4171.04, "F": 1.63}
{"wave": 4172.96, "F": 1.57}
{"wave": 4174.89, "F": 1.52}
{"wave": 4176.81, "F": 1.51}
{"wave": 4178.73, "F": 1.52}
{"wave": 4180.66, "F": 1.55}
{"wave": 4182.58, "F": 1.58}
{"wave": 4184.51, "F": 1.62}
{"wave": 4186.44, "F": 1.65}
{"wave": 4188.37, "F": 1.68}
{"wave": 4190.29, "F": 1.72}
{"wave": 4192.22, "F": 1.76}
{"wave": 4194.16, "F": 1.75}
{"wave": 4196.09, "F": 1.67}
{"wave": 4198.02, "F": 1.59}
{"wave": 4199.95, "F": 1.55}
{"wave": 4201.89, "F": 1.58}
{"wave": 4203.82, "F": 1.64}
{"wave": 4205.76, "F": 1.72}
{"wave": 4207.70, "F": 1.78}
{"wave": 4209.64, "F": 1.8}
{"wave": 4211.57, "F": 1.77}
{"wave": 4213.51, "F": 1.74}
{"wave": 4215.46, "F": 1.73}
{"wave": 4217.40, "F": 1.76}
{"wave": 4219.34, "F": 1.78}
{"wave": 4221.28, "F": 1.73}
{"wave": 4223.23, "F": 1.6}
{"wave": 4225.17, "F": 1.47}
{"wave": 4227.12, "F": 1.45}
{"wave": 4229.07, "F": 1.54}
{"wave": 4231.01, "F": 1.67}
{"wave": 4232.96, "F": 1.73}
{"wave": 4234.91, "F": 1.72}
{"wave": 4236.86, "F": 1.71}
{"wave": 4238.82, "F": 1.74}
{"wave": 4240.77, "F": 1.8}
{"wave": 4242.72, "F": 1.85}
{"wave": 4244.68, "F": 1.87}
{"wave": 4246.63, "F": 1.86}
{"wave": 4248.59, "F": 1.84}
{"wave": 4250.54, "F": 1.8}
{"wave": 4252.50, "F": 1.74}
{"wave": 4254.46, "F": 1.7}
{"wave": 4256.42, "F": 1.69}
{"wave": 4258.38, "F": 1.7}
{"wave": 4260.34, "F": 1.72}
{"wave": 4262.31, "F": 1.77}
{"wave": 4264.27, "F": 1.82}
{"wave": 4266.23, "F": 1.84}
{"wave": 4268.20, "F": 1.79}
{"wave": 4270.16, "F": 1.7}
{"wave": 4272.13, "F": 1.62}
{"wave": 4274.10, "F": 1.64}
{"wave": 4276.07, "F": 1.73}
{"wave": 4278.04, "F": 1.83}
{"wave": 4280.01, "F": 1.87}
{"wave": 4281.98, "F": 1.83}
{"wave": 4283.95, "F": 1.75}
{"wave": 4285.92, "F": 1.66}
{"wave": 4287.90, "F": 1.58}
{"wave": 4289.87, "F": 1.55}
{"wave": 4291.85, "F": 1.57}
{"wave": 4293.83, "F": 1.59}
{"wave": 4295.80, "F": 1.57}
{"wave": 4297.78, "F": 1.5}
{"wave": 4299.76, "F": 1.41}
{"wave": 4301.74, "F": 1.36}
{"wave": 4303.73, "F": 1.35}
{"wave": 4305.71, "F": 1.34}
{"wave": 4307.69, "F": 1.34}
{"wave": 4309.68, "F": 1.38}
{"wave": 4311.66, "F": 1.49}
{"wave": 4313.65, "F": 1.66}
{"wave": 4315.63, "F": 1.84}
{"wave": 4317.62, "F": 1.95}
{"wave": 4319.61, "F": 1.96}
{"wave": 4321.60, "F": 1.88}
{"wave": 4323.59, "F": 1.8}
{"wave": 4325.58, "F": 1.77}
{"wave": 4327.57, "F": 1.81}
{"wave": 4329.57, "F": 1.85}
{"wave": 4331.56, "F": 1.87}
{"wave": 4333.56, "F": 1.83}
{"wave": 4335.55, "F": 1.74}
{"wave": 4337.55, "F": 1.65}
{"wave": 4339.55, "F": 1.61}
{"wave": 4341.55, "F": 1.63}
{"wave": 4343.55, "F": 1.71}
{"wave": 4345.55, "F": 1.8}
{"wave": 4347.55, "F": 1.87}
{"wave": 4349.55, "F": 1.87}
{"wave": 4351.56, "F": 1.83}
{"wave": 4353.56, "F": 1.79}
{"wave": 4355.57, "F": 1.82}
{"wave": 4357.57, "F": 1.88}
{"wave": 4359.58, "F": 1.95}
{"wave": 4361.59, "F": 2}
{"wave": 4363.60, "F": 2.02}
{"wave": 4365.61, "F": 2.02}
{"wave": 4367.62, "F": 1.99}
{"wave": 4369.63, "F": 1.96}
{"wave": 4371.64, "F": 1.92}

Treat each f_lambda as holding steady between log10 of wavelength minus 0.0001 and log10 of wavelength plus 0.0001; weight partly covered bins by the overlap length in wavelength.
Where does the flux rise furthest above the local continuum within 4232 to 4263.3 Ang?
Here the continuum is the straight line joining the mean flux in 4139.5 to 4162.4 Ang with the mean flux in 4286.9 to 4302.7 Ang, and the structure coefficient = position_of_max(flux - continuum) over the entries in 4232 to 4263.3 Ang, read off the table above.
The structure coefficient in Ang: 4244.68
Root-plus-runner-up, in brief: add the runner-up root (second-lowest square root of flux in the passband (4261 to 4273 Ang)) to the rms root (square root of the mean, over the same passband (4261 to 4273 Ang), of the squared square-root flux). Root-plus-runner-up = 2.63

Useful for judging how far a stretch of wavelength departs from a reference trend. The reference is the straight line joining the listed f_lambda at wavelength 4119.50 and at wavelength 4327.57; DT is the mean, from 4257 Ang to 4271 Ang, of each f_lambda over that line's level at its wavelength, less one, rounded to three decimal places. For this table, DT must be -0.028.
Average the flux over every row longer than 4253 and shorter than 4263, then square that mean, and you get 2.9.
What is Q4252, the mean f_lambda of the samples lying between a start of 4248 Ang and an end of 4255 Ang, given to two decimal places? 1.77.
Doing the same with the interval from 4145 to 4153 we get 1.66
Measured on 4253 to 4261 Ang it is 1.70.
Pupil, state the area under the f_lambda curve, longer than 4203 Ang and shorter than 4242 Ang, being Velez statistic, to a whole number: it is 66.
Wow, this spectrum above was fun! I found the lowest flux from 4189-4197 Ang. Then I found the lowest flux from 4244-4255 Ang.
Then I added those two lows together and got 3.37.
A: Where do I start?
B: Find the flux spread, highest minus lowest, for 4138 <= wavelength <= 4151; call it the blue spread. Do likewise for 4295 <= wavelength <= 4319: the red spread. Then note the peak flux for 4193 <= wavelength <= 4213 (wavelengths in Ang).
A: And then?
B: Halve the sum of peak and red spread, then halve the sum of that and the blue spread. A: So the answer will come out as 0.67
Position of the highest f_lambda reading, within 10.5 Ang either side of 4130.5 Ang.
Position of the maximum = 4121.40 Ang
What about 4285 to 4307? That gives 4285.92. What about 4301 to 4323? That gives 4319.61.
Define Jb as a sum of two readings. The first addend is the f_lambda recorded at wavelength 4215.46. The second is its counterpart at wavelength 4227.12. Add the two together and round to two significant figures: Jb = 3.2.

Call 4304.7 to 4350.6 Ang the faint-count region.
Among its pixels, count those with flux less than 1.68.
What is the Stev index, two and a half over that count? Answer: 0.3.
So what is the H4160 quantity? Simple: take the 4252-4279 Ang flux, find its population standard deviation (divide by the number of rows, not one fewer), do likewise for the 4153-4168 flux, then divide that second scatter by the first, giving 0.10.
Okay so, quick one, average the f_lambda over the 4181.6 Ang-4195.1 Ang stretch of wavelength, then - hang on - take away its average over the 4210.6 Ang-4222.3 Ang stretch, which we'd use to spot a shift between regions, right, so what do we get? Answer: -0.07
